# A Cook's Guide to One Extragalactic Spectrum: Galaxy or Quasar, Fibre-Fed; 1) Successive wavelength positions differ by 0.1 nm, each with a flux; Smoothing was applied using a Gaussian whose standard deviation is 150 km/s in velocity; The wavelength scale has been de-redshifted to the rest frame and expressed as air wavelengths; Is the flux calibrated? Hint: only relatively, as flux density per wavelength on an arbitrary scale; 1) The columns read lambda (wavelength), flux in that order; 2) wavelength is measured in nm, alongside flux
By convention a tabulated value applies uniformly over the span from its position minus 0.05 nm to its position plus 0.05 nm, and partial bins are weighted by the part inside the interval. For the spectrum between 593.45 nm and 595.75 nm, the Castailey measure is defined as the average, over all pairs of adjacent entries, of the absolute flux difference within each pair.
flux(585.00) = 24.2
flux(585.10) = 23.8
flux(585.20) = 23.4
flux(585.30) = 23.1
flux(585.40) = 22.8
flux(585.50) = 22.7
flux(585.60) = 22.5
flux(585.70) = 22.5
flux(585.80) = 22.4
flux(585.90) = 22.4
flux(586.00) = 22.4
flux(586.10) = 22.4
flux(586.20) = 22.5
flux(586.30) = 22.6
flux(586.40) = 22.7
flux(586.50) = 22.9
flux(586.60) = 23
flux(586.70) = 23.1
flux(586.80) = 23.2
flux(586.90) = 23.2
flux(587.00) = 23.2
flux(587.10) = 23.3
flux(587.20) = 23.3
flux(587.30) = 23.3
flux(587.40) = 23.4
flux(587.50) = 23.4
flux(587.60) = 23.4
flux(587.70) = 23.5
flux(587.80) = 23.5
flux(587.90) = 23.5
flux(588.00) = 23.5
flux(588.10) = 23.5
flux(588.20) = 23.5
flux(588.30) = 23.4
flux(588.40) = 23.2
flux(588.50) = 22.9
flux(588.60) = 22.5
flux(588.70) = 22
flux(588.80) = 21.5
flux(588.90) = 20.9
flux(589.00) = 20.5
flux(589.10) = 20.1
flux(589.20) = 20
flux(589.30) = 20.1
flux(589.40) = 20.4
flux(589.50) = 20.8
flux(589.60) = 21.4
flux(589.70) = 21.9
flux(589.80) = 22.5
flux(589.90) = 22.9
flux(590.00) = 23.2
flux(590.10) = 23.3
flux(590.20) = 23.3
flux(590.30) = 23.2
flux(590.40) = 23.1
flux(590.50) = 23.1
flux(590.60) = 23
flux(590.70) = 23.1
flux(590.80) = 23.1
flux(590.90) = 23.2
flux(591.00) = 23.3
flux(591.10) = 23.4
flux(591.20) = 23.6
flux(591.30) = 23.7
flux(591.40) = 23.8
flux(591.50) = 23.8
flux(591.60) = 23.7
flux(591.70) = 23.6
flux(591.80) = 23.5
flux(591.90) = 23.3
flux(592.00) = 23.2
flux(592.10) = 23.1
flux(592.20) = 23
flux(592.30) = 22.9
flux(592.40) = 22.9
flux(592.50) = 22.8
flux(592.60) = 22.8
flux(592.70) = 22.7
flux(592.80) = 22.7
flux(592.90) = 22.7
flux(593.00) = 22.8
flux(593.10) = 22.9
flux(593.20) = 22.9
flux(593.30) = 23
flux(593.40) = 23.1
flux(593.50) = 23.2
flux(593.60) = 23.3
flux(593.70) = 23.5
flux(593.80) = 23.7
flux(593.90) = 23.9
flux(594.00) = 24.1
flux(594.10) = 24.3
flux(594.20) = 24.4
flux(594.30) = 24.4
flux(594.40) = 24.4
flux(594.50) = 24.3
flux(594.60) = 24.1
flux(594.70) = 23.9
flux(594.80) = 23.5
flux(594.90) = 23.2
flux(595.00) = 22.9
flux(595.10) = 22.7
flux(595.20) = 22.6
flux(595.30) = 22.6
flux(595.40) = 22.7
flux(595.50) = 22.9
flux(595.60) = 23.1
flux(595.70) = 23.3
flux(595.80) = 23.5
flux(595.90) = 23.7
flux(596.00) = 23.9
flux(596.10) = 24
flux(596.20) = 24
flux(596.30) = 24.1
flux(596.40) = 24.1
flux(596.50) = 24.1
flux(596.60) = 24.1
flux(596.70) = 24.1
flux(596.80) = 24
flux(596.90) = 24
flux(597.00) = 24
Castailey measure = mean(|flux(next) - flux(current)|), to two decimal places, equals 0.17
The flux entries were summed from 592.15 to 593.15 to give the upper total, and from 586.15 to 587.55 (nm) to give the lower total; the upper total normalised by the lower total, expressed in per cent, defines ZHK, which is 71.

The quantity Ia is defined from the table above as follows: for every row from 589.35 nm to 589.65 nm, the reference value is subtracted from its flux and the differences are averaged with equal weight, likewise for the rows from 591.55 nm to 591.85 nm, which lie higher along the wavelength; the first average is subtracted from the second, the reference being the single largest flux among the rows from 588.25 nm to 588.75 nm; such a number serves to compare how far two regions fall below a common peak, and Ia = 2.7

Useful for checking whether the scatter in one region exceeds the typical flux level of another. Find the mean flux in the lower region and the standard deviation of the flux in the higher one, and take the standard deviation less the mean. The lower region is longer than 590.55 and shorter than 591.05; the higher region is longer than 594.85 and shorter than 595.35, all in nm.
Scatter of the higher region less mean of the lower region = -22.9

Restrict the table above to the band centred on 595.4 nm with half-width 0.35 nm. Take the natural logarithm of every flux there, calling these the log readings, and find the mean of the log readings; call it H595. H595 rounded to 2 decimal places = 3.13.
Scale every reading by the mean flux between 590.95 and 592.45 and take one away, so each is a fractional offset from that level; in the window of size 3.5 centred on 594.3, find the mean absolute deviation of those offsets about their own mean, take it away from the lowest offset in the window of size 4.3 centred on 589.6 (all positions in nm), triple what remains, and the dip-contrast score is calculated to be -0.5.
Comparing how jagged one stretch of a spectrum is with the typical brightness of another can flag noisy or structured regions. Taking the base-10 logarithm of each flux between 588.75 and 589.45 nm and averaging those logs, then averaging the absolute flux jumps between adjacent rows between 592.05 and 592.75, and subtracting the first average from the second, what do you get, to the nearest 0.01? -1.24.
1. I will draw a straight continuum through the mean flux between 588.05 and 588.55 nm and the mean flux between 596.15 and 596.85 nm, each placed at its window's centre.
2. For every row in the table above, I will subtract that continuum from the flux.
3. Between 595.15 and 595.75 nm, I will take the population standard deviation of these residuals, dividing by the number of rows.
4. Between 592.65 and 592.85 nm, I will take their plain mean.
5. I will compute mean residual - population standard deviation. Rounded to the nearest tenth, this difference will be -1.3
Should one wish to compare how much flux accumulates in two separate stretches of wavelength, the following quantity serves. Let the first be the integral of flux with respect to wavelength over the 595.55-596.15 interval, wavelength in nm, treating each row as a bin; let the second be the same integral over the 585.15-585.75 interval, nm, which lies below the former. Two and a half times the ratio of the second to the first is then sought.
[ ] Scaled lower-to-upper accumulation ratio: 2.42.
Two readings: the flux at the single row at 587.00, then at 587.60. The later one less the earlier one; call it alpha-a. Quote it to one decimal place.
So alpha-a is 0.2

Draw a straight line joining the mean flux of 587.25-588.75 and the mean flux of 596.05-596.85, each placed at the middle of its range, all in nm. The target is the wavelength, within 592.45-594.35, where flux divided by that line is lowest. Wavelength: 592.90 nm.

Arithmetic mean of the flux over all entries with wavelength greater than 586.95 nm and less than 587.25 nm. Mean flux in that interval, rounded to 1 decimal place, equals 23.3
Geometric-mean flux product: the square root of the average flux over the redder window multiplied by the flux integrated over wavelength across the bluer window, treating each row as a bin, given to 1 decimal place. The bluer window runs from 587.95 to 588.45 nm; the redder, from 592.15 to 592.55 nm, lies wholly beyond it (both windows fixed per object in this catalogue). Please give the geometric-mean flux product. 16.4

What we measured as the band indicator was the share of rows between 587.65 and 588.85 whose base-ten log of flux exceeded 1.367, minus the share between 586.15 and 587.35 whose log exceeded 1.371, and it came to 0.58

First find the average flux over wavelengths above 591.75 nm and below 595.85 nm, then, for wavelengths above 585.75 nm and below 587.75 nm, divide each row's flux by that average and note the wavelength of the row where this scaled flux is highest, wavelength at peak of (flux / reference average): 587.70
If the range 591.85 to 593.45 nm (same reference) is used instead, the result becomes 591.90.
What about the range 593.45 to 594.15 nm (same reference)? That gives 594.10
